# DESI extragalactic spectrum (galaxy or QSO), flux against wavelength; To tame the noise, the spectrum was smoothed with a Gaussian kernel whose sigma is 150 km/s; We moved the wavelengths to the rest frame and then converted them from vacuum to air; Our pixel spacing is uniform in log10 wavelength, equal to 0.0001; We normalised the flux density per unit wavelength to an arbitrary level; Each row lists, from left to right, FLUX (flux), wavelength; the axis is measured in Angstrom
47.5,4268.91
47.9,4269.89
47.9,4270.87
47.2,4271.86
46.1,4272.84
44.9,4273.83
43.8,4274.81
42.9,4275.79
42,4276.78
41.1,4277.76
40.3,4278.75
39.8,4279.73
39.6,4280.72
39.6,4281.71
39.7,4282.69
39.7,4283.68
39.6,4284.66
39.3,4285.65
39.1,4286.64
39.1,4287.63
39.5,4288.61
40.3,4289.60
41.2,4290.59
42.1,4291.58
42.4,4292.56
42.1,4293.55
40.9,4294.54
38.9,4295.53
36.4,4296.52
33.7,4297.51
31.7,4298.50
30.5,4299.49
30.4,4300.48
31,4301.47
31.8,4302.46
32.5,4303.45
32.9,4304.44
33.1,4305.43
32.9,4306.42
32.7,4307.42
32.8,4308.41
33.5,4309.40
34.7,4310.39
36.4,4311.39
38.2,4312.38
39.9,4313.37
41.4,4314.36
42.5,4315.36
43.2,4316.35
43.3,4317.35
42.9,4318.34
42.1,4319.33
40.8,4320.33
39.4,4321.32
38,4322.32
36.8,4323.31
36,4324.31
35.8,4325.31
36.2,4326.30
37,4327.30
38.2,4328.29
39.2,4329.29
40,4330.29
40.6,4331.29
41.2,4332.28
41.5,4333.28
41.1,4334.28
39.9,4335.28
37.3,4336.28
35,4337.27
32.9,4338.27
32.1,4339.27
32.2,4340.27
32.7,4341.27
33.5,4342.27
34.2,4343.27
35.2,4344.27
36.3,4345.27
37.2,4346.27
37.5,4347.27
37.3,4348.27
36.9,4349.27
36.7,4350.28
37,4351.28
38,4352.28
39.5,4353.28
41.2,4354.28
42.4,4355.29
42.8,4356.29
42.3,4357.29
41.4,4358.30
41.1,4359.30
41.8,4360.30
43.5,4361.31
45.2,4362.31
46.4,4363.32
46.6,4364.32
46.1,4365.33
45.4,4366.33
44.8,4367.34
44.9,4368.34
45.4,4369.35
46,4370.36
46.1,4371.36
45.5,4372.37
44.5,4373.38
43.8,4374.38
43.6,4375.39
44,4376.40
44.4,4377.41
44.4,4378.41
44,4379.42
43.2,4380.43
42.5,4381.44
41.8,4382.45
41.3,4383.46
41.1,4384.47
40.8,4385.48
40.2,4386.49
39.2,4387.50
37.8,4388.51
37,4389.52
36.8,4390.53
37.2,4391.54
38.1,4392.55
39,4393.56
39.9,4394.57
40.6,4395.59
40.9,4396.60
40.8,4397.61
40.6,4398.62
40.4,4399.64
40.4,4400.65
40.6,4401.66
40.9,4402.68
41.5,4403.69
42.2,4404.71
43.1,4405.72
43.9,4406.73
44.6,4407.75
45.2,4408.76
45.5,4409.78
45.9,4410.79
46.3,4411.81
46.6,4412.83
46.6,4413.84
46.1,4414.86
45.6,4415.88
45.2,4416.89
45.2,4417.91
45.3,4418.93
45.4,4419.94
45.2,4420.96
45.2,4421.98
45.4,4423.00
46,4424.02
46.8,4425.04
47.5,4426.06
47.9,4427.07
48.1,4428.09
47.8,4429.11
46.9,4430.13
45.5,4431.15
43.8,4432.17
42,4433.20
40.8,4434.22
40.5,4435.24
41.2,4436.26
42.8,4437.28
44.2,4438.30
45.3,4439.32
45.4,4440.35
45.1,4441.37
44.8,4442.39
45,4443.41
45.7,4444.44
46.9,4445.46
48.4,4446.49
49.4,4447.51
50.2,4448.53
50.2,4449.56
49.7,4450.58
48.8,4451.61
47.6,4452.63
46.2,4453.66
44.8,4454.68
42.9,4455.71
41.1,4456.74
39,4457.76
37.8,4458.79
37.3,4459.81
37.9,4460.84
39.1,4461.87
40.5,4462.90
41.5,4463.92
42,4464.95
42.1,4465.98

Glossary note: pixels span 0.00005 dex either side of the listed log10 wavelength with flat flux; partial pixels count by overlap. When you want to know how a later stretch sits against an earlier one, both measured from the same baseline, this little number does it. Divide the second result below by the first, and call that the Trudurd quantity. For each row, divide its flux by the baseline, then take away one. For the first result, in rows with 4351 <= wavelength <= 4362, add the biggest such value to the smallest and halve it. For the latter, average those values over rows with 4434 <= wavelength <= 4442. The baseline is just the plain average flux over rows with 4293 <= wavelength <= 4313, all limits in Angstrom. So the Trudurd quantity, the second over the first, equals 1.5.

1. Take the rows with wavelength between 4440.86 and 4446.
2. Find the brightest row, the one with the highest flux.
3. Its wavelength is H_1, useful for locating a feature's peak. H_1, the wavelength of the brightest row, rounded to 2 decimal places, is 4445.46 Angstrom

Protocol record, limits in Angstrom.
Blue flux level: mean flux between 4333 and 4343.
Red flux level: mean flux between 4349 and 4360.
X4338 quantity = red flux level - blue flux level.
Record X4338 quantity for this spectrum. 4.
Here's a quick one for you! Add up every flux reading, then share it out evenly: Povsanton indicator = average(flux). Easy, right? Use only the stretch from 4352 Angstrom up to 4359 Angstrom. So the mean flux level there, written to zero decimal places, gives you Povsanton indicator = 41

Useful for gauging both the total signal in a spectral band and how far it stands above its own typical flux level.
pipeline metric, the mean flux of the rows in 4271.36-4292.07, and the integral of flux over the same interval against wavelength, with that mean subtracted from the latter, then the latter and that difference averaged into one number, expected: 834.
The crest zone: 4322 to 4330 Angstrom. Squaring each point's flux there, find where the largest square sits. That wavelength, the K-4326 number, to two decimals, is 4329.29 Angstrom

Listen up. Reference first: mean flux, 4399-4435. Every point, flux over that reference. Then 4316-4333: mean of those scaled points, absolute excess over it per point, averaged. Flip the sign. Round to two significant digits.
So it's -0.049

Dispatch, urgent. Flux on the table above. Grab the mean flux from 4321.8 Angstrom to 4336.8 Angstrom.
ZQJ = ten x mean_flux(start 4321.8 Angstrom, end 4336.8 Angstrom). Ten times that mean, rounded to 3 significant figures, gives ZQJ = 386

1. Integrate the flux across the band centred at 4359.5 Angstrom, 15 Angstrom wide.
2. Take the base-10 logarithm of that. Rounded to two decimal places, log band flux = 2.81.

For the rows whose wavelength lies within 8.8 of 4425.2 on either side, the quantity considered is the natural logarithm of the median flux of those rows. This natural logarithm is 3.82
